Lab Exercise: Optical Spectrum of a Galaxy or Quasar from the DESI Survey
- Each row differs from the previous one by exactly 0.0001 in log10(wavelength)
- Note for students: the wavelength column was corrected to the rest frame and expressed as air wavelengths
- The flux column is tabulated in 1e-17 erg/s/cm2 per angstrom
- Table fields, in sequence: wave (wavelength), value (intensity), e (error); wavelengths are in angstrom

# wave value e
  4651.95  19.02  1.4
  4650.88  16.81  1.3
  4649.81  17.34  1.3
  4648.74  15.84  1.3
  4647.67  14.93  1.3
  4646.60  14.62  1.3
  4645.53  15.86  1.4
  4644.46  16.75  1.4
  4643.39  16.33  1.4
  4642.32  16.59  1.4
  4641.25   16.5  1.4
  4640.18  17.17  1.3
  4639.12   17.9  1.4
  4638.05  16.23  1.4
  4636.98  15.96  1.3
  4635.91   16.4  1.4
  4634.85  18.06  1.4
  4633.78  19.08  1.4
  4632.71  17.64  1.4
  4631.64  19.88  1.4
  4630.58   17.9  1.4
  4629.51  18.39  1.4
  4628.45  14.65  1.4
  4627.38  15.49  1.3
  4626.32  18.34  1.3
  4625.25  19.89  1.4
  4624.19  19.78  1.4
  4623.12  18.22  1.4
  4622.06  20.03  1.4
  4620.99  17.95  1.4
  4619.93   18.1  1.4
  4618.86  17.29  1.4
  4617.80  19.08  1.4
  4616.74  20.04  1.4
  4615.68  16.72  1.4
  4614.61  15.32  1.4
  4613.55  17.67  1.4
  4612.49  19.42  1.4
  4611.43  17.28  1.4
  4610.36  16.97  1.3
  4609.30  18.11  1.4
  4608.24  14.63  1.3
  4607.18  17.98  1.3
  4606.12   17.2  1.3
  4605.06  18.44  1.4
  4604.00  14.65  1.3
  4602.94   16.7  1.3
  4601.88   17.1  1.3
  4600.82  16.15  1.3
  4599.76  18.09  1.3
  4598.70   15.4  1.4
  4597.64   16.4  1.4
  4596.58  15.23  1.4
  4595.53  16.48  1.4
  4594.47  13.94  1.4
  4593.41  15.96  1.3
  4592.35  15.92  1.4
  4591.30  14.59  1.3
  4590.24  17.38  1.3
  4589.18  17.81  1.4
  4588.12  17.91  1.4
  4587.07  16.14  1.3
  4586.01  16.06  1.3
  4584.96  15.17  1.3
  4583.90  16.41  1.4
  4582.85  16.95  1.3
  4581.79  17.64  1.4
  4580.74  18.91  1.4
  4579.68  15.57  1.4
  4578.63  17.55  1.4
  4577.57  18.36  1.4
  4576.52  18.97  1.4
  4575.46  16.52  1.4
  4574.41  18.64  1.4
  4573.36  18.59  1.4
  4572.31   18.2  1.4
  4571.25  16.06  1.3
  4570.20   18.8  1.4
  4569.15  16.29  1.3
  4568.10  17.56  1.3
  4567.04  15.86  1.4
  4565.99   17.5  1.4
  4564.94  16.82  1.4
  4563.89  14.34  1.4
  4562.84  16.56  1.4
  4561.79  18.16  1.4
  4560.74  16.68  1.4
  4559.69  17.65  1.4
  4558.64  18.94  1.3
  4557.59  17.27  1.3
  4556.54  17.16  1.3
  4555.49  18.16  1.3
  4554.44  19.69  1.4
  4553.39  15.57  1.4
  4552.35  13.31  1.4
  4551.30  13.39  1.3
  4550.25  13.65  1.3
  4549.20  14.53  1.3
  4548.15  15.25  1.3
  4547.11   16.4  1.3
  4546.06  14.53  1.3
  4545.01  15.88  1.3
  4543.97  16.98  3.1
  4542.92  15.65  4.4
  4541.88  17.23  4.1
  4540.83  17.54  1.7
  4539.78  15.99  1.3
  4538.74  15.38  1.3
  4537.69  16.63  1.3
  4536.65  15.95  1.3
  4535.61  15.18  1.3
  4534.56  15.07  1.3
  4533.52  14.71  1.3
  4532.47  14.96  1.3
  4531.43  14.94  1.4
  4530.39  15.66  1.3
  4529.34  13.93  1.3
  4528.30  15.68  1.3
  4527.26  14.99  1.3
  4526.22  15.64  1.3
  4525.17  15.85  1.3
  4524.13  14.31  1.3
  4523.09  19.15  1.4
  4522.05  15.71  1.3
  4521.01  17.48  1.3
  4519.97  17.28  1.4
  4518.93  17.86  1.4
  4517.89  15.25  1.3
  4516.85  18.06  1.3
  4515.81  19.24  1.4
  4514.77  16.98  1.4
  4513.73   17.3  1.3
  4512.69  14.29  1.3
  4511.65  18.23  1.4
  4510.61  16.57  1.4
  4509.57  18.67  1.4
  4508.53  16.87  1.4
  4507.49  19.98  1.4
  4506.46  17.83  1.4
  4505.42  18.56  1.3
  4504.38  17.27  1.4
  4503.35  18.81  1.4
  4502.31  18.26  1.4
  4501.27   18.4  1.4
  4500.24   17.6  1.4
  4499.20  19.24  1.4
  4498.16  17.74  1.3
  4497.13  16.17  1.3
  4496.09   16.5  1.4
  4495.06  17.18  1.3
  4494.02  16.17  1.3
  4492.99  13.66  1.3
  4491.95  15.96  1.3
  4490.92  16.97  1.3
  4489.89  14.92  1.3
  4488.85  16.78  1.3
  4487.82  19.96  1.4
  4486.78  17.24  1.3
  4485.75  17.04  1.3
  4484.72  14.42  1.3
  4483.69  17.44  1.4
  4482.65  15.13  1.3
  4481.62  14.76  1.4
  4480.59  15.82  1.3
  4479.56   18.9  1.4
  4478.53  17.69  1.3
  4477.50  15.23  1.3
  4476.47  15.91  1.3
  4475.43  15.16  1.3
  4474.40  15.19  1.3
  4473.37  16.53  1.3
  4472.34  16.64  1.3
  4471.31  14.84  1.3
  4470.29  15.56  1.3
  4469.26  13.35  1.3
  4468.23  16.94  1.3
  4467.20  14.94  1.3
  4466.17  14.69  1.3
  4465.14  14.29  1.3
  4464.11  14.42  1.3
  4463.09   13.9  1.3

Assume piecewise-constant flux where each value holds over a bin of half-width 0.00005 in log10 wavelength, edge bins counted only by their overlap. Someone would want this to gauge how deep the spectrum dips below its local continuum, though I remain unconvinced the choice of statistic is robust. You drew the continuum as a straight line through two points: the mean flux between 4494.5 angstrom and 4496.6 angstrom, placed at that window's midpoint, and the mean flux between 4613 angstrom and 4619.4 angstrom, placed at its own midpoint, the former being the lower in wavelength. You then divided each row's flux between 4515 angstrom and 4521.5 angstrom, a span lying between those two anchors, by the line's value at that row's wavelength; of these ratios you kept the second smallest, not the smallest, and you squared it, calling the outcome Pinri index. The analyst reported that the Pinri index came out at 1.03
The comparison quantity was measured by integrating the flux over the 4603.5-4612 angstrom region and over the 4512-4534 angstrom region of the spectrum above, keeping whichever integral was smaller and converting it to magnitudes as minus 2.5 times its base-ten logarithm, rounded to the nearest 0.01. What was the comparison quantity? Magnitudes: -5.39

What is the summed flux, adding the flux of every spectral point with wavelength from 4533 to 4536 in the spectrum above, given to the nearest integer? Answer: 45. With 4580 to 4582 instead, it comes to 37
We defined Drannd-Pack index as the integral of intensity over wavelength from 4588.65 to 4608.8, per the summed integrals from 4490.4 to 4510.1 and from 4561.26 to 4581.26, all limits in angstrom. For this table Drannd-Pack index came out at 0.48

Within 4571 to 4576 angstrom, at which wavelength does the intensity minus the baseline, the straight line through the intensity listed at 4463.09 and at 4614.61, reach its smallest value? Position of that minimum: 4571.25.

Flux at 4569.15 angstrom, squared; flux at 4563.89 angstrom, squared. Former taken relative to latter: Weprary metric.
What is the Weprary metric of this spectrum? 1.29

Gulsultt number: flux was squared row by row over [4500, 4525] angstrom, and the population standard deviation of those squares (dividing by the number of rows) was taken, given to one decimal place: 48.6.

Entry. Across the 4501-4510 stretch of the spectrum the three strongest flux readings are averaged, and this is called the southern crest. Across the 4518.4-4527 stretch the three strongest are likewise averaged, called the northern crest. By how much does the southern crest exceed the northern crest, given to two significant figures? 0.99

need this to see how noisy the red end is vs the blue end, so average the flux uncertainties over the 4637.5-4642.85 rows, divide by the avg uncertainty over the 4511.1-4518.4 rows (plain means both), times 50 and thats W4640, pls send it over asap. 51.4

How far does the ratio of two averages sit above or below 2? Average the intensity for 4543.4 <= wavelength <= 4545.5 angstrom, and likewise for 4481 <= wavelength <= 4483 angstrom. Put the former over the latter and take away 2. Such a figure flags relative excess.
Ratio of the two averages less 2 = -0.90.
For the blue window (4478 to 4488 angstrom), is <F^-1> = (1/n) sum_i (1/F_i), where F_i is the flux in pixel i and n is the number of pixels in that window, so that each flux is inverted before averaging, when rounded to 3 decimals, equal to 0.060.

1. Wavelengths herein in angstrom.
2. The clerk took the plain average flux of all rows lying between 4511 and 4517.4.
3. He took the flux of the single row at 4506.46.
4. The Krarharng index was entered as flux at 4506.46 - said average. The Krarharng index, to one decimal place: 0.5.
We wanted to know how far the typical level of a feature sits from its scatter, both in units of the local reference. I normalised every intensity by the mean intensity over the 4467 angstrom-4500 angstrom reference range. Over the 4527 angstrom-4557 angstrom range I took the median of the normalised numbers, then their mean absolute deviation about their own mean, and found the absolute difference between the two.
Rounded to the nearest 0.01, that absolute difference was 0.89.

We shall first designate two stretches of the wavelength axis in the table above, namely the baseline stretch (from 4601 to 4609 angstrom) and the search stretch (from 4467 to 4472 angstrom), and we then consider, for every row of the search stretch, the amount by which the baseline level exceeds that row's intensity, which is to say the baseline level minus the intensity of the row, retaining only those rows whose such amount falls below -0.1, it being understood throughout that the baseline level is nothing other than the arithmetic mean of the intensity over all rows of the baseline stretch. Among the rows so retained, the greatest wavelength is 4468.23 angstrom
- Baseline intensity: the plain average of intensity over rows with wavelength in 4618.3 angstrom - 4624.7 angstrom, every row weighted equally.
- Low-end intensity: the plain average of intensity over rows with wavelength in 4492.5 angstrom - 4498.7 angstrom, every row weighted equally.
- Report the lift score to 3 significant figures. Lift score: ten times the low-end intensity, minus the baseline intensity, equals 144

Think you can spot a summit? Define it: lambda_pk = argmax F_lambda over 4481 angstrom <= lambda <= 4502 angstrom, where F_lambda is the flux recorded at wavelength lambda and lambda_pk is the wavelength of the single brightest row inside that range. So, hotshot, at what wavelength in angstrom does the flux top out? 4487.82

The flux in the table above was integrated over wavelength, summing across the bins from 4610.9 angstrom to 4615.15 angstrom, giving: 74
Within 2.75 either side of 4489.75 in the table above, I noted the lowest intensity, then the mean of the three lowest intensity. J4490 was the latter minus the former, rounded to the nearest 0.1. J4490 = 1.0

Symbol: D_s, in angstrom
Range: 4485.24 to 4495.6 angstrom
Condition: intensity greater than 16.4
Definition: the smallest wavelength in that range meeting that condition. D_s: 4485.75 angstrom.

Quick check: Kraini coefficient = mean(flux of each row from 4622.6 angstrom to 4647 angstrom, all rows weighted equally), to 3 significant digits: 17.3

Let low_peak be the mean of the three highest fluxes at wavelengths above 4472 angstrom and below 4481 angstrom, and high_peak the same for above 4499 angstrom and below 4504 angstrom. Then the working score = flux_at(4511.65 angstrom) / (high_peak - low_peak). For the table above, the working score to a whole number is 17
